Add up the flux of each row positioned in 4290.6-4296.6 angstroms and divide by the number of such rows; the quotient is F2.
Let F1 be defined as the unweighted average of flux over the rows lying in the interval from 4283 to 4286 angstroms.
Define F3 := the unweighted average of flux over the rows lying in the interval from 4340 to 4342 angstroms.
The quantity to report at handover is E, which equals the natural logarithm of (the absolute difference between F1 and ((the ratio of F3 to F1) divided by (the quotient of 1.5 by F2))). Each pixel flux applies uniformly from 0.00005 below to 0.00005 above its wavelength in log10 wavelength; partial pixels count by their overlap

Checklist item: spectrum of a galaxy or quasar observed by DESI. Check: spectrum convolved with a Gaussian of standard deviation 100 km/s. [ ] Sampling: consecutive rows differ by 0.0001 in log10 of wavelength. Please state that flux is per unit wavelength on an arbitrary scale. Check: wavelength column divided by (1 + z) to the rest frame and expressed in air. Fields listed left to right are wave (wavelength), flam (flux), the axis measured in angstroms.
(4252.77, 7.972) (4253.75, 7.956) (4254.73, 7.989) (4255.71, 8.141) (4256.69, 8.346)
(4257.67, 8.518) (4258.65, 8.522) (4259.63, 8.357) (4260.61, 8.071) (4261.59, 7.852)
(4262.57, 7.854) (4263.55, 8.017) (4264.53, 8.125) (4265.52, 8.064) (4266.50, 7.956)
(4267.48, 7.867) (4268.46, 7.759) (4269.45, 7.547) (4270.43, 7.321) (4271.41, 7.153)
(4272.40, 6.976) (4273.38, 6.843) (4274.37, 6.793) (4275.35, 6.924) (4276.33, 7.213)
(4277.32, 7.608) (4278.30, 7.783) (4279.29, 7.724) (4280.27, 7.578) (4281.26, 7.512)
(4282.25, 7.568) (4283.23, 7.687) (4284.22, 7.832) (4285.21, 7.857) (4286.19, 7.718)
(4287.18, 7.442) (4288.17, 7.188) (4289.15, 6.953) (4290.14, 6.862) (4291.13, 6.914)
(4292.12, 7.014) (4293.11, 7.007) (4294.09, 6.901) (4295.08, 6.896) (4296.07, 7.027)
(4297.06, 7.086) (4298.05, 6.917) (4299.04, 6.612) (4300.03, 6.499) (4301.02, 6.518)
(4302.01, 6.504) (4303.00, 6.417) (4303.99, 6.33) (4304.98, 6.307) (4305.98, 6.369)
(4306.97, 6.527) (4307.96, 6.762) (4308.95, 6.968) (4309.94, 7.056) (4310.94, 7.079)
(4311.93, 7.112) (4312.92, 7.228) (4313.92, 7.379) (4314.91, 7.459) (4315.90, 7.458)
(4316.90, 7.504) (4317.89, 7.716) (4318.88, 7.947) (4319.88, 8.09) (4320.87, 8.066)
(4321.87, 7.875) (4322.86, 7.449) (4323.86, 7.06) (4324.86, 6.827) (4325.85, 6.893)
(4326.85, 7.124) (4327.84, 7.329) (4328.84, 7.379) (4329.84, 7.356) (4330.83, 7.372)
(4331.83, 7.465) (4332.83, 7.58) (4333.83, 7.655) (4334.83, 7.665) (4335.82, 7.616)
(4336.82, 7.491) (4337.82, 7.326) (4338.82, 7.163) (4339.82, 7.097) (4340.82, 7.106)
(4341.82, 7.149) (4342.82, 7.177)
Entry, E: 1.3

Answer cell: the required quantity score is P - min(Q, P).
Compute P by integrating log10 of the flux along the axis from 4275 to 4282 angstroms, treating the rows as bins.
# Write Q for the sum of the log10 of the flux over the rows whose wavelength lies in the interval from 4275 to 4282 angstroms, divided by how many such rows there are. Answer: 5.2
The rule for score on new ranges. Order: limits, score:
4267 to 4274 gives 5.2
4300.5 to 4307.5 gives 4.8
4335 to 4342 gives 5.2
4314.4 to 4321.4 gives 5.3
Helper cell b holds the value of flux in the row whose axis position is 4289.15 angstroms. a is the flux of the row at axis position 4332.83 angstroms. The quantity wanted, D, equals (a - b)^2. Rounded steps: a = 7.58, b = 6.953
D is 0.4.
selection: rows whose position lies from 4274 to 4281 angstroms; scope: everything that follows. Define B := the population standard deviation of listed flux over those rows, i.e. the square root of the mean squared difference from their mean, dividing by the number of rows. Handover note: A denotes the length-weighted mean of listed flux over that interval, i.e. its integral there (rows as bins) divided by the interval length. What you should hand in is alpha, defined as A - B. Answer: 7.03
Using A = 7.39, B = 0.37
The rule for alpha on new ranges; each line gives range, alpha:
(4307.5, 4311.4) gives 6.84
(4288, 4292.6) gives 6.86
